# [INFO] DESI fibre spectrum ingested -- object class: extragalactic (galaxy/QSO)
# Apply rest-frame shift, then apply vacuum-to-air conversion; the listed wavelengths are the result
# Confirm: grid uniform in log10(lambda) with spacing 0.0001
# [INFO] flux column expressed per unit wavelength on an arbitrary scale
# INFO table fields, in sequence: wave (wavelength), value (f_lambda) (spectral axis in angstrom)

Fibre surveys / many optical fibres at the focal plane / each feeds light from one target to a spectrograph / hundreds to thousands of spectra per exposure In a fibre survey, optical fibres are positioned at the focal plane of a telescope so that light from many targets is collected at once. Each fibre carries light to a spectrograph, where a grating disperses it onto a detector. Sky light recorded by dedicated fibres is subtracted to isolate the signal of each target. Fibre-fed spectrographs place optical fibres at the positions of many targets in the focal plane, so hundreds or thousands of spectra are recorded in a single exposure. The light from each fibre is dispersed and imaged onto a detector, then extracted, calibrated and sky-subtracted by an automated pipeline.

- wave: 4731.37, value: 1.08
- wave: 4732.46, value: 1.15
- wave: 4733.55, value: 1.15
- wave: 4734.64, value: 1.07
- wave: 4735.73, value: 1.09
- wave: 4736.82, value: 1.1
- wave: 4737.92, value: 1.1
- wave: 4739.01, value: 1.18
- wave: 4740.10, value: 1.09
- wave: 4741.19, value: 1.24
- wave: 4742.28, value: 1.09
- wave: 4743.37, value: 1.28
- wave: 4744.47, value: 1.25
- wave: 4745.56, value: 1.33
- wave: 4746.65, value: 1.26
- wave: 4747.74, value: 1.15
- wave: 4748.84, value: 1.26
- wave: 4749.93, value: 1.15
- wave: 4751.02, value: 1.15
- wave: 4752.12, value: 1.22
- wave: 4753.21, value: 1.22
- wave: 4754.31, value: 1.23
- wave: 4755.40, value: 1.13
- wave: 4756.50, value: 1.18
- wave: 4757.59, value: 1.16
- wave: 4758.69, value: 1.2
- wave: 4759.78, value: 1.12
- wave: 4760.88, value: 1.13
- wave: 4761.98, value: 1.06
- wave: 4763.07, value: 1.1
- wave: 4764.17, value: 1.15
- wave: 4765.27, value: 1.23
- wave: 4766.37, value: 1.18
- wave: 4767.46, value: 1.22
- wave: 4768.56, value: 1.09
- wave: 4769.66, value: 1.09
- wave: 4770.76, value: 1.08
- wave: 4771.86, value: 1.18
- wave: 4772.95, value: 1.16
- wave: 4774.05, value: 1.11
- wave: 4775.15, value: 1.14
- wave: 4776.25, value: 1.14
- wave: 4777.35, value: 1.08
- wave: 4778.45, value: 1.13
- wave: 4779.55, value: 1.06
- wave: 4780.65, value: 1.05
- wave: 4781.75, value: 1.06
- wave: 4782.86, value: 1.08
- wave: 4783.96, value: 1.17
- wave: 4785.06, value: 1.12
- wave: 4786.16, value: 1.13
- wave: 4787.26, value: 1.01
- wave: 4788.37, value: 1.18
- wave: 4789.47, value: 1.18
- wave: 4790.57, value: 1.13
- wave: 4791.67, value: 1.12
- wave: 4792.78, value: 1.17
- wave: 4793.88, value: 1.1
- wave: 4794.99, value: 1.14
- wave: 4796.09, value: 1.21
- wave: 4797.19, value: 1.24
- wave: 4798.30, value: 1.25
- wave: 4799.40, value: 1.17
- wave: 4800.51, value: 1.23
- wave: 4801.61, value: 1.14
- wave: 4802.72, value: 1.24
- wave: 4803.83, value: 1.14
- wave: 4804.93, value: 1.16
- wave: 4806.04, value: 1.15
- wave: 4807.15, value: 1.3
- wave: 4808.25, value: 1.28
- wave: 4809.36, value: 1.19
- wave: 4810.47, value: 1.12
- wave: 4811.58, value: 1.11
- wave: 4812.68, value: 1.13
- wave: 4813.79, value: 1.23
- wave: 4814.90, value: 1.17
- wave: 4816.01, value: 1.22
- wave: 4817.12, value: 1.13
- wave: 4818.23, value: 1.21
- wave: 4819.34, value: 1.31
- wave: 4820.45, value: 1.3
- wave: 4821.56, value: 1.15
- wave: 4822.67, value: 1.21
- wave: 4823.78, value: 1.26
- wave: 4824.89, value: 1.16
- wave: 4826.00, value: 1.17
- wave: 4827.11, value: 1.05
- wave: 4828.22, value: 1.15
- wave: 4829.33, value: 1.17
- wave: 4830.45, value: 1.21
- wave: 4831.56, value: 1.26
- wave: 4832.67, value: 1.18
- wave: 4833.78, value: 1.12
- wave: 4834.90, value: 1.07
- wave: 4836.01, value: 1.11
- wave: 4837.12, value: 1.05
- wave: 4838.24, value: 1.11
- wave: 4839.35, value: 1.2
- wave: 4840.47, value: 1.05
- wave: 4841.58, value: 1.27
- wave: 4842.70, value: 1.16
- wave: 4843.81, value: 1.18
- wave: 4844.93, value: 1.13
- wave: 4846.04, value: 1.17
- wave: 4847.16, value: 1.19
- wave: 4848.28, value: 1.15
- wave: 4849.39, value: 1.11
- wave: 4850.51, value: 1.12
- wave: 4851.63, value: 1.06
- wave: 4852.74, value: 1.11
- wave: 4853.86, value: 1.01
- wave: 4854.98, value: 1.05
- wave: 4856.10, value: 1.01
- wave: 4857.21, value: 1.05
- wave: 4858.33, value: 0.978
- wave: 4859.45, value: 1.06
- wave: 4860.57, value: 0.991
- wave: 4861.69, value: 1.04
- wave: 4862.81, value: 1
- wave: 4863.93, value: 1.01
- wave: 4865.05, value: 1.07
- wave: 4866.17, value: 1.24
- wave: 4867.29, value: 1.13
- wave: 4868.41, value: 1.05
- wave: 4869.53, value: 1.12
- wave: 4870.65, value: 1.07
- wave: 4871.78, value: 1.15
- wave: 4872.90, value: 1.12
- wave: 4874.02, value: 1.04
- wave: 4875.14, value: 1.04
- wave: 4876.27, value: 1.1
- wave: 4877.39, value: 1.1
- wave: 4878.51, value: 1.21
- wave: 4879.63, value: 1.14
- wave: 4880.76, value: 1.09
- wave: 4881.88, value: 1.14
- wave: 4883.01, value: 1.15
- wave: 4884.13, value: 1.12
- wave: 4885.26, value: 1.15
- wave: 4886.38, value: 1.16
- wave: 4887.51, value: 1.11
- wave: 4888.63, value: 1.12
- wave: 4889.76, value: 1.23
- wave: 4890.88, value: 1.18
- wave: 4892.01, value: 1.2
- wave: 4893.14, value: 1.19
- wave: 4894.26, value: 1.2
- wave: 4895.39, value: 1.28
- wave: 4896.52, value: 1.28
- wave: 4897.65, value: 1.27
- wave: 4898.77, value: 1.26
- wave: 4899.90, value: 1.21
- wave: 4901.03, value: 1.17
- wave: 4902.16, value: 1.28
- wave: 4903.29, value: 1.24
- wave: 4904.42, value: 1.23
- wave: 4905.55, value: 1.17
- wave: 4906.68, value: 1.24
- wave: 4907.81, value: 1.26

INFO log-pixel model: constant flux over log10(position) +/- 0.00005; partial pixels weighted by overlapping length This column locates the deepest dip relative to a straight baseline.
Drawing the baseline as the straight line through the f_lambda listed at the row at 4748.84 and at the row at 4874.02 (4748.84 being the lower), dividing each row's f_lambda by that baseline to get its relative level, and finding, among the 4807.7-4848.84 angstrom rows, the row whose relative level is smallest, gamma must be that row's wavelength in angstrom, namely 4827.11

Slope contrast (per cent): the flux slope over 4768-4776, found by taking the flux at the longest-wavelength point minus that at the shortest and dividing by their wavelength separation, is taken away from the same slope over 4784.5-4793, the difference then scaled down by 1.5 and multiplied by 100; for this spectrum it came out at -0.1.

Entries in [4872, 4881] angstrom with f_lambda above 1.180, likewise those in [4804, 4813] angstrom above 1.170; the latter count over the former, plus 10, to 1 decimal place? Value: 13.0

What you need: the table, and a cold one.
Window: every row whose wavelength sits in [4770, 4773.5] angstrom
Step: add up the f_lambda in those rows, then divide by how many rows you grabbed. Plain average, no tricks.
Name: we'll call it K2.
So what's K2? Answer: 1.14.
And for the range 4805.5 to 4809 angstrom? 1.24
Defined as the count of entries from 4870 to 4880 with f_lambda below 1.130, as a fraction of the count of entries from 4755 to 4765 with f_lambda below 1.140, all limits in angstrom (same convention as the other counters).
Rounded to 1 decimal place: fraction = 1.2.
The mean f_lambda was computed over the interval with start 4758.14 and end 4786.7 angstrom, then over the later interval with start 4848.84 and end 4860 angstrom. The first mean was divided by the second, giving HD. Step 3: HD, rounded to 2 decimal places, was 1.07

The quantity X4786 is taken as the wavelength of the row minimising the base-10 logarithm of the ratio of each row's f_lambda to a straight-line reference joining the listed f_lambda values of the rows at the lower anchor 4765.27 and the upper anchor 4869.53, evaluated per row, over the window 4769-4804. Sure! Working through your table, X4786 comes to 4787.26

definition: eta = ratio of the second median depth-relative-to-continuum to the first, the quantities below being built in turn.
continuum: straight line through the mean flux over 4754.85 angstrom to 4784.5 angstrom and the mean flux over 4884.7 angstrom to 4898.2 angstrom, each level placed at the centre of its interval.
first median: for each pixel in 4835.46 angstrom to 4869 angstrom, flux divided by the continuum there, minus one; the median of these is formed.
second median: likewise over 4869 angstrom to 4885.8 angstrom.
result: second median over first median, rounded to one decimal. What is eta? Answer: 0.7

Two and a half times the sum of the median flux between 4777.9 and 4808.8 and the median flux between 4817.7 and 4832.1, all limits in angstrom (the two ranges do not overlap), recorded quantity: 5.89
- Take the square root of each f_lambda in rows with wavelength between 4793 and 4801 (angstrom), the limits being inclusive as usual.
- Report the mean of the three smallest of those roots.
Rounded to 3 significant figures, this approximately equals 1.07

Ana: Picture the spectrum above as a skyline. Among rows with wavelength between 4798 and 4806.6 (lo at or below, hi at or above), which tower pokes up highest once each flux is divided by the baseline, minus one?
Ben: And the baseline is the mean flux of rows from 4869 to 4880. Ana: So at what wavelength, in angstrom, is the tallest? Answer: 4798.30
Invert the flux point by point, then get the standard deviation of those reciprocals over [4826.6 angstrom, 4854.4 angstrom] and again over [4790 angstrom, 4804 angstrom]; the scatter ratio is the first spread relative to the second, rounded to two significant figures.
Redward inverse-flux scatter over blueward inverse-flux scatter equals 1.4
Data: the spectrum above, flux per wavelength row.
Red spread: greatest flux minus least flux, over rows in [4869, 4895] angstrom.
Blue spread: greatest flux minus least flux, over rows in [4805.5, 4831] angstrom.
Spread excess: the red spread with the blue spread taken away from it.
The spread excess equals -0.070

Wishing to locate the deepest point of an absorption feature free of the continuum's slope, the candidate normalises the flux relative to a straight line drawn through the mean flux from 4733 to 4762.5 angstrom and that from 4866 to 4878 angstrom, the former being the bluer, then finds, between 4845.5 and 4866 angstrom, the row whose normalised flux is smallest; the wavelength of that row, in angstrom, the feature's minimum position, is 4858.33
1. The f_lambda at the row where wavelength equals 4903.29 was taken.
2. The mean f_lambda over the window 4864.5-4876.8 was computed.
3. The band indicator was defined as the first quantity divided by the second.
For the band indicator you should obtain 1.12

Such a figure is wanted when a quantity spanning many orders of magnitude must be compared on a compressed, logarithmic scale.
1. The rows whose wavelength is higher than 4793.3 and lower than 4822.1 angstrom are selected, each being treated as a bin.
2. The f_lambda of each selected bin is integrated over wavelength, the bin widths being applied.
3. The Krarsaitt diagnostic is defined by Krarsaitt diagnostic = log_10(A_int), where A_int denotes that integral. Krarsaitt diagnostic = 1.54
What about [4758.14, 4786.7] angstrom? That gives 1.51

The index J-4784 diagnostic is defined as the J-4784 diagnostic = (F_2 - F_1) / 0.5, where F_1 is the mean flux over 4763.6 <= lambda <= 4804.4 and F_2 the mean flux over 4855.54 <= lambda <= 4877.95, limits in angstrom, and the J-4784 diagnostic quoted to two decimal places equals -0.15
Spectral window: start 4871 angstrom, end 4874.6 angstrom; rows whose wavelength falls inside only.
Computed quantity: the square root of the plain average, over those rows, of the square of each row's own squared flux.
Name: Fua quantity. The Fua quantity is 1.22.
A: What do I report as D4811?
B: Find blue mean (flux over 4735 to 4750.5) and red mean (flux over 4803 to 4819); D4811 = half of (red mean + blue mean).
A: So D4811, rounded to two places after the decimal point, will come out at 1.18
